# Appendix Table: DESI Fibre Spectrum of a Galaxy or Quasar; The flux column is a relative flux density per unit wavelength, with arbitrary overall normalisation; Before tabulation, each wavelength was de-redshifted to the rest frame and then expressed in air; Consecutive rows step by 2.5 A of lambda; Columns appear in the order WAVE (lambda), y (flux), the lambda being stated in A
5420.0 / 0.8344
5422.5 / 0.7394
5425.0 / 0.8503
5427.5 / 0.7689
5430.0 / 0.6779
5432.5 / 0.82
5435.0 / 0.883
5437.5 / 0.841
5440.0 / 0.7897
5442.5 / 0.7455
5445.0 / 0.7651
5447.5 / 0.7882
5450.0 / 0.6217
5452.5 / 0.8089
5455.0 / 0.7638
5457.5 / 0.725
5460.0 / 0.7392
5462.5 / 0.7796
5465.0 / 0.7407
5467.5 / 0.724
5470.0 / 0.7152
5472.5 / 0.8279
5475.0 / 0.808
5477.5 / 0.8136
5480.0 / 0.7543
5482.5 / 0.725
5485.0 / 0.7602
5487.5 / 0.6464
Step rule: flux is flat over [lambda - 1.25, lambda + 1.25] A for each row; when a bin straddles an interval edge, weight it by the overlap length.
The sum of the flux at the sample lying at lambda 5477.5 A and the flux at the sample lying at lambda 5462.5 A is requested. 1.59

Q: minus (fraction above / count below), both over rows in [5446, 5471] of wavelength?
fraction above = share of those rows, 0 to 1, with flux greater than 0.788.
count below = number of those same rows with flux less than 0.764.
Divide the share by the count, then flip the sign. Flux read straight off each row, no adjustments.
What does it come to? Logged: -0.03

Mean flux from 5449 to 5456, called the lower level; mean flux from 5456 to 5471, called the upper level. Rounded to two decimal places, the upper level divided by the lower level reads 1.01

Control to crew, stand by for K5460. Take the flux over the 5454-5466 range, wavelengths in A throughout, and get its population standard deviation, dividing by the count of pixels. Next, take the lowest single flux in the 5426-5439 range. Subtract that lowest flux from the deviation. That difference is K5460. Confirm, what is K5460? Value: -0.66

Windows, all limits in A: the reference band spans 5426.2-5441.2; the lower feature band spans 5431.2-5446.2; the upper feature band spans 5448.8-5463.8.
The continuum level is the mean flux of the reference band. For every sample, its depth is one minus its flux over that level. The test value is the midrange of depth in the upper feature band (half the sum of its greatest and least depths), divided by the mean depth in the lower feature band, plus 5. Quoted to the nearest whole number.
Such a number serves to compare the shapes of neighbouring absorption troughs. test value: -3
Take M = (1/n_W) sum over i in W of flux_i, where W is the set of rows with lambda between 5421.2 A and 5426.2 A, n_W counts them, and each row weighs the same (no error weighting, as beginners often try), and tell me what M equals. 0.795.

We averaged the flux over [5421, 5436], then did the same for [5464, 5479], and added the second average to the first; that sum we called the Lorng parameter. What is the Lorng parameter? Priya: 1.56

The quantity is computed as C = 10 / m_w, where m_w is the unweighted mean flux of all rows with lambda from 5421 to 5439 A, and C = 12.54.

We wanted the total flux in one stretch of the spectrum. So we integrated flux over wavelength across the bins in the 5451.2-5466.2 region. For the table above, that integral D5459 11.4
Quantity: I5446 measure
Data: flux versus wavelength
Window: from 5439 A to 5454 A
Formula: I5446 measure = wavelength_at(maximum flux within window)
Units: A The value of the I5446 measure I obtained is 5452.5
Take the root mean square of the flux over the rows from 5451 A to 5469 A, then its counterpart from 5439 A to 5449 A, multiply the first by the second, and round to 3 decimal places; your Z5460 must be 0.583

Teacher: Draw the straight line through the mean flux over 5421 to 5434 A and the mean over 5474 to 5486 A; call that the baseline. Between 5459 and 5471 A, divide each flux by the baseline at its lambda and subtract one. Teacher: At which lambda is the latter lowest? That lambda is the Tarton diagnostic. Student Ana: 5470.0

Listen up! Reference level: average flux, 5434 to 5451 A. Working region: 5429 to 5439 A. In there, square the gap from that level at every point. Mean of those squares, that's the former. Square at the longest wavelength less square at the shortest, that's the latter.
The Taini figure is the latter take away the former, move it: -0.012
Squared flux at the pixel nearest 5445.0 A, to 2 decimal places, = 0.59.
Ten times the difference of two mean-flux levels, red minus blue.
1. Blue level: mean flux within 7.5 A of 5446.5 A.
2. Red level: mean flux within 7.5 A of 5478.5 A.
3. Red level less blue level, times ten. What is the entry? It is 0.28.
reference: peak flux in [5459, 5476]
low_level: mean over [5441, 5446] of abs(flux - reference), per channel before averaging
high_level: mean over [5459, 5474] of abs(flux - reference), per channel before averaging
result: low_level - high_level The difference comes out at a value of -0.001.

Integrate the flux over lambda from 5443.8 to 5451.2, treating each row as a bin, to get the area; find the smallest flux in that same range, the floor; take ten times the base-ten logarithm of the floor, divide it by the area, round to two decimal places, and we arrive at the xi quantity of -0.38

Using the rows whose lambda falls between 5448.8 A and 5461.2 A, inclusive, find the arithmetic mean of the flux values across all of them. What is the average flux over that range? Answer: 0.732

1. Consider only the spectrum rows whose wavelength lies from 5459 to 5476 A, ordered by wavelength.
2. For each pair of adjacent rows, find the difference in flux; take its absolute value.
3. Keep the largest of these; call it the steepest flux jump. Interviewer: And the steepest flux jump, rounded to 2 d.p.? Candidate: 0.11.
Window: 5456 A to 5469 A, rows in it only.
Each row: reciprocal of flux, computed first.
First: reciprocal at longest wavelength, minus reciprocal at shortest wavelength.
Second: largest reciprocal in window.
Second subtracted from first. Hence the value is -1.38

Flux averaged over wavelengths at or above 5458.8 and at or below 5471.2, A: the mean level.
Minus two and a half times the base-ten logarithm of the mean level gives 0.33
